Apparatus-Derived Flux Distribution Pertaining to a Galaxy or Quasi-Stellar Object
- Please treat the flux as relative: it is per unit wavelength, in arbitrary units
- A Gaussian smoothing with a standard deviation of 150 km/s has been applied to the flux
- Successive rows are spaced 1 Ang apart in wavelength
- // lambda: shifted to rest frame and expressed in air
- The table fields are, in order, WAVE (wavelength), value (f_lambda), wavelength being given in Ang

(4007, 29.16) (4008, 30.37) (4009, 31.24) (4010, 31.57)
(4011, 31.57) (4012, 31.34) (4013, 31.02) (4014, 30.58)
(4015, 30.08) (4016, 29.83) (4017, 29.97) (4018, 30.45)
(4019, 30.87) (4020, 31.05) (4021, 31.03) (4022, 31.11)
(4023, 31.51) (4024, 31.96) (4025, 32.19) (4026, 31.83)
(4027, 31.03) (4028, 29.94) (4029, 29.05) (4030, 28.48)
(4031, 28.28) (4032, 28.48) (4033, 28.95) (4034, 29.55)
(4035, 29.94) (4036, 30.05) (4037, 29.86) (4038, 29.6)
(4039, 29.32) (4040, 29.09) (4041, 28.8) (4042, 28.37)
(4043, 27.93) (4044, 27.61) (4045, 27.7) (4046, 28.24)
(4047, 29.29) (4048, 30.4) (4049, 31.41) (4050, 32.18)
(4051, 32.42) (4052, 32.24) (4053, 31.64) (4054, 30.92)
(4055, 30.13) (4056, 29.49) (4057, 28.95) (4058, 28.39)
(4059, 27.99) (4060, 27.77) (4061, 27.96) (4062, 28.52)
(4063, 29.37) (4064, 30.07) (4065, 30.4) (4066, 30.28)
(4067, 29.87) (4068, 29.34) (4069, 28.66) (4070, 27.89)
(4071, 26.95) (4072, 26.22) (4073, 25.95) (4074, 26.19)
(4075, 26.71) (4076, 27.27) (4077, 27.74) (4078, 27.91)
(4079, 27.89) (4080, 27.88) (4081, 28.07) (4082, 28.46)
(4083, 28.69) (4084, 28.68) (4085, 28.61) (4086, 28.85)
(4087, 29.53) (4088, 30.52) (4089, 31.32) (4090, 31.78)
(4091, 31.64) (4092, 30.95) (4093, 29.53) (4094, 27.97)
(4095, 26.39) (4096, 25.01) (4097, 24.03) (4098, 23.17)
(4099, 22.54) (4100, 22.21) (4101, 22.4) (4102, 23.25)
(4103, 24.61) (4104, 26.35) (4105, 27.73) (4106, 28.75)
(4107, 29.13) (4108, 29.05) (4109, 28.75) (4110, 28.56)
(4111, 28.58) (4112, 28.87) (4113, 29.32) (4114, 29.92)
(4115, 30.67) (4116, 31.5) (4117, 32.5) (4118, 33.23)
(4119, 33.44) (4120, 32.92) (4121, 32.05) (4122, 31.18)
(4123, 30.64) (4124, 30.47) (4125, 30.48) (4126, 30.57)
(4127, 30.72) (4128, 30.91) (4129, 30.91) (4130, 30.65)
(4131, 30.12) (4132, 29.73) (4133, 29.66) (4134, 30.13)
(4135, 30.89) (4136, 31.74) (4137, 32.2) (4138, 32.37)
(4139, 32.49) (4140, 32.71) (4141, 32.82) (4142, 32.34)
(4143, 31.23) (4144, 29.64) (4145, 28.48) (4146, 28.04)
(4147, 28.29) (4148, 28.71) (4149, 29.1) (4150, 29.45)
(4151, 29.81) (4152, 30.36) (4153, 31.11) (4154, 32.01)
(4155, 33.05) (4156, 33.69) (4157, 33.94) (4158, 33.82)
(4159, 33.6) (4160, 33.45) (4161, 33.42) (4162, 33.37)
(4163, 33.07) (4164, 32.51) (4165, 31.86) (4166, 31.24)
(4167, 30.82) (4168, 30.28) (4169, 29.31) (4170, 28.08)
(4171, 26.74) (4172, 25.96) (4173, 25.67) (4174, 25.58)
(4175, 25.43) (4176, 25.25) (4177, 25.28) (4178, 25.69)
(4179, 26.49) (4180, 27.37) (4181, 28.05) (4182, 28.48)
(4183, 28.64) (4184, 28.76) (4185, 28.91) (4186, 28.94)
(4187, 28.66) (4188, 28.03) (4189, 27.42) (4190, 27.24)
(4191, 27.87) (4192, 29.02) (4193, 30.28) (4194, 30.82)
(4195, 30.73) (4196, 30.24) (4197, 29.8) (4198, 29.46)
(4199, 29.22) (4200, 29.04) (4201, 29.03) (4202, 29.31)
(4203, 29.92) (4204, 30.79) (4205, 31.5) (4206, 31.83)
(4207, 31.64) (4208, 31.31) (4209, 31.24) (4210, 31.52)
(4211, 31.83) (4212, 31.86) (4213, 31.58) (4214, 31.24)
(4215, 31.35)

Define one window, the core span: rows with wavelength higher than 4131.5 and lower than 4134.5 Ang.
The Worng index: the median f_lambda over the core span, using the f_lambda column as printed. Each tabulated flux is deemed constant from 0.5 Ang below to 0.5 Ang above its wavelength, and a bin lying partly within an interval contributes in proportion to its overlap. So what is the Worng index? 29.7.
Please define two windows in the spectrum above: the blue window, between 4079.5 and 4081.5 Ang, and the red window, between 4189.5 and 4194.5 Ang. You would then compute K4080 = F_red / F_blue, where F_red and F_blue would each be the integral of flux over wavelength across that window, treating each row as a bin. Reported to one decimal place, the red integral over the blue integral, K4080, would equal 2.6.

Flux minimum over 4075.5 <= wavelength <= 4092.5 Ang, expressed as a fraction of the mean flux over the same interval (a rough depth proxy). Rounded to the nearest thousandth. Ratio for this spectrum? 0.935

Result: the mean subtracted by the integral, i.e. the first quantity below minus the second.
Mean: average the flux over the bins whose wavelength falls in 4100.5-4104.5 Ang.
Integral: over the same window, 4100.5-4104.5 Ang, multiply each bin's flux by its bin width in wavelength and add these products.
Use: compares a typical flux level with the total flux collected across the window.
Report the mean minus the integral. -72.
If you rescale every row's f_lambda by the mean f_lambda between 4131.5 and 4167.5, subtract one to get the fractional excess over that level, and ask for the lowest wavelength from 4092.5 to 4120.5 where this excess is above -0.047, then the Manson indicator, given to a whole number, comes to 4115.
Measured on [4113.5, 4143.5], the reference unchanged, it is 4115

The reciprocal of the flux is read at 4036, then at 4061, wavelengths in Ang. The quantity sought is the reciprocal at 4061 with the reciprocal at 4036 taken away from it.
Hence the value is 0.0025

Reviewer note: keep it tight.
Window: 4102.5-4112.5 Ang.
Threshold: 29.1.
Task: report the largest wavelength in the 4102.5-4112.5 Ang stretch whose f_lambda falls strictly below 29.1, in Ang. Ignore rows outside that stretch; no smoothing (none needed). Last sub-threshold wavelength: 4112 Ang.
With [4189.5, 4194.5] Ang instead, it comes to 4192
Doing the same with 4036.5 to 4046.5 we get 4046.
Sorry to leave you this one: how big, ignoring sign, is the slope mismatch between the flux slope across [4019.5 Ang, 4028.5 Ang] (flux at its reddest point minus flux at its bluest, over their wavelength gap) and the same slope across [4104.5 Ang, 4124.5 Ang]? 0.28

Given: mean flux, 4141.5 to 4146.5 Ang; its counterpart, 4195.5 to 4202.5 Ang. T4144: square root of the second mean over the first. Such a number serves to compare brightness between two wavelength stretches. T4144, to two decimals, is 0.99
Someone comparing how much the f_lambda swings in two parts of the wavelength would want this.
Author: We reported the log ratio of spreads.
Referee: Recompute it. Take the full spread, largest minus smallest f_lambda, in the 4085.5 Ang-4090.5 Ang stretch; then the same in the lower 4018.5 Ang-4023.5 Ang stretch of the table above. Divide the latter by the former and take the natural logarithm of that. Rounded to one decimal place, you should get -1.5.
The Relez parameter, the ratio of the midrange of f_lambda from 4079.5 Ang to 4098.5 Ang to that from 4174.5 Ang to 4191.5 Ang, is 1.01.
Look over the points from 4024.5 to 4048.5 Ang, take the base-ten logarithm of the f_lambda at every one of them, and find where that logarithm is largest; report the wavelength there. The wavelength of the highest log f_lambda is 4025 Ang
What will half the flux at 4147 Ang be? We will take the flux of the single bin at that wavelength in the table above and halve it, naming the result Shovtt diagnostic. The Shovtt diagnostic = 14.1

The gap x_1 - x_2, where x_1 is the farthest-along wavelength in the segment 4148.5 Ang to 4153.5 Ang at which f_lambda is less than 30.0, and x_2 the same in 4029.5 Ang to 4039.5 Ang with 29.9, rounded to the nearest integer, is 112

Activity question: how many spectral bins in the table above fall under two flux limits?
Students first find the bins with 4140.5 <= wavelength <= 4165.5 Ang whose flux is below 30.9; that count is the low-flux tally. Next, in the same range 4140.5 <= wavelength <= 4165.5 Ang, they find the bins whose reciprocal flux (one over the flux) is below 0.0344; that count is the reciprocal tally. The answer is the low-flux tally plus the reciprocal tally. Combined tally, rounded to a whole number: 30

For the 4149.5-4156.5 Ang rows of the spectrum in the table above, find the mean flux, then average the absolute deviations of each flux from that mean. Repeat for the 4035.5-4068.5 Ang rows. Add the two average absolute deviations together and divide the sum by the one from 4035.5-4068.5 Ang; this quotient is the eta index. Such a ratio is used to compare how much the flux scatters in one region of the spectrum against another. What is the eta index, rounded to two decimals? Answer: 2.23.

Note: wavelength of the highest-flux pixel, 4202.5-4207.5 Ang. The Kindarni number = 4206 Ang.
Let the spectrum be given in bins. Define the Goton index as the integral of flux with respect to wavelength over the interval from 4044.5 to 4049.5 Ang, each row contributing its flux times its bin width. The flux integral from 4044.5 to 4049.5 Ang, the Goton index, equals 147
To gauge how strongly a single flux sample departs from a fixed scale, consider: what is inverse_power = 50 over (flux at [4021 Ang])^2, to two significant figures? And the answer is 0.052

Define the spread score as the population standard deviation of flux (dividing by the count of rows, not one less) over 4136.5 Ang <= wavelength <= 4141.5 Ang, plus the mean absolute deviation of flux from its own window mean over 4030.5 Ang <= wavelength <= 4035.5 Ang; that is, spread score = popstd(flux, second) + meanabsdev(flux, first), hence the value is 0.79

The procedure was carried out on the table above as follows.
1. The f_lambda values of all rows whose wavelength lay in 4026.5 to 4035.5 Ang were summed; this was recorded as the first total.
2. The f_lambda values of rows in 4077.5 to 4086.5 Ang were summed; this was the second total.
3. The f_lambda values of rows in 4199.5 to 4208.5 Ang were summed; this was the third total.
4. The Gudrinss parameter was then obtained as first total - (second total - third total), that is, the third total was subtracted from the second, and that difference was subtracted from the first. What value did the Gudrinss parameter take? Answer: 283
